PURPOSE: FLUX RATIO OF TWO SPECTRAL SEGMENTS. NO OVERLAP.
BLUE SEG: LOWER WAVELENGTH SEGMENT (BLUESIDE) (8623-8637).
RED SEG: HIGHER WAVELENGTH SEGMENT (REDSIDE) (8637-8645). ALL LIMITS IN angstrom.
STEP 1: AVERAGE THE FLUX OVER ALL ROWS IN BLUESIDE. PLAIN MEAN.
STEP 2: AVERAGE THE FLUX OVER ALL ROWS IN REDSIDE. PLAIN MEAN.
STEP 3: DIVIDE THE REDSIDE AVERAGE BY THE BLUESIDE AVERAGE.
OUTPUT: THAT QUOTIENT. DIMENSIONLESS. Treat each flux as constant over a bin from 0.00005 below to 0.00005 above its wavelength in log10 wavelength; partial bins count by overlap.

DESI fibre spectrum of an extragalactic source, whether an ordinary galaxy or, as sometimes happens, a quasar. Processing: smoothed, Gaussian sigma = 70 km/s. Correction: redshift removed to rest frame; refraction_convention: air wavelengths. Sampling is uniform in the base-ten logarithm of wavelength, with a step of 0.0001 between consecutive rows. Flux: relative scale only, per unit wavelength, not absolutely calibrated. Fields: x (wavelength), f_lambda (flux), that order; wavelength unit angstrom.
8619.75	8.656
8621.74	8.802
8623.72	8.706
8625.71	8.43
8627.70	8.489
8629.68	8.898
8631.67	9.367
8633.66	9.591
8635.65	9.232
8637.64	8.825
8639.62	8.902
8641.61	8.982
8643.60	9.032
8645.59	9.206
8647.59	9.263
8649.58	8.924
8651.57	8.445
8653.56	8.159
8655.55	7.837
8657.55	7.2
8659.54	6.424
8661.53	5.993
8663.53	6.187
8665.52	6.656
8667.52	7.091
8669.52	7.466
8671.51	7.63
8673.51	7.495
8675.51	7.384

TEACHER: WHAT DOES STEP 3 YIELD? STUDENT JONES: 1.00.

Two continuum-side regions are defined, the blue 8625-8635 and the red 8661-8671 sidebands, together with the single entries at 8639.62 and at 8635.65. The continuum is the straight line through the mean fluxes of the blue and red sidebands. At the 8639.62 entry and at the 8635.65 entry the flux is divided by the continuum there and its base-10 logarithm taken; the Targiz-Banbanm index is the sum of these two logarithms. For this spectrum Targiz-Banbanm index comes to 0.06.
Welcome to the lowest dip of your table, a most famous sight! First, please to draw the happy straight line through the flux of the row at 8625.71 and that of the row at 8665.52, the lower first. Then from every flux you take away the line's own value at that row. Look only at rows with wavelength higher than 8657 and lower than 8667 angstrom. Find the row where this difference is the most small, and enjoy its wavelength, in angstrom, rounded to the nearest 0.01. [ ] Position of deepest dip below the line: 8661.53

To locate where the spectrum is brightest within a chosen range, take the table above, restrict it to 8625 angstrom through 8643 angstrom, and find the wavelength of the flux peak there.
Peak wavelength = 8633.66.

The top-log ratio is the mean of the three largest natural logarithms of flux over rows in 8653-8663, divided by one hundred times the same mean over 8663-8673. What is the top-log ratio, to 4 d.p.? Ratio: 0.0102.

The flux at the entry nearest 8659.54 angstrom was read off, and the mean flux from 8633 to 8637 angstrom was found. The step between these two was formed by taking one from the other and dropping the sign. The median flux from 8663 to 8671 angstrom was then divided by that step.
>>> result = 2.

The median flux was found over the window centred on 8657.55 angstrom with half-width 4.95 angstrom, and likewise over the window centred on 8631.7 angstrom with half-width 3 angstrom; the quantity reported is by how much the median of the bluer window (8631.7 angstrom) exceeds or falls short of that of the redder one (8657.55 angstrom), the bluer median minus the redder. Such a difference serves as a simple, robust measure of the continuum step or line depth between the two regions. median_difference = 2.2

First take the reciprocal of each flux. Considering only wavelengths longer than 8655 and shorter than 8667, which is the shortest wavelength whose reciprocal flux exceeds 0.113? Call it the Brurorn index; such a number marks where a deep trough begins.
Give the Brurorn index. 8655.55 angstrom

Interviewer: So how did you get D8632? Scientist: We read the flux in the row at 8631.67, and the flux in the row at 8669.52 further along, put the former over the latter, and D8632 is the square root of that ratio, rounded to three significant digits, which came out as 1.12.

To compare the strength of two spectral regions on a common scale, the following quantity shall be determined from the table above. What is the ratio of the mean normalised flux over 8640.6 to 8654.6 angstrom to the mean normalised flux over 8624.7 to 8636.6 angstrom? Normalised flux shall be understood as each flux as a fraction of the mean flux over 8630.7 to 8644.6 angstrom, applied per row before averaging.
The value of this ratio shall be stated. 0.98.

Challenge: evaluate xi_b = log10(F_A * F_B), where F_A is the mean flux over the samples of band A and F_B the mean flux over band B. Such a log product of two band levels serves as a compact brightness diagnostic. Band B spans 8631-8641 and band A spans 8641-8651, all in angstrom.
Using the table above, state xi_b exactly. 1.92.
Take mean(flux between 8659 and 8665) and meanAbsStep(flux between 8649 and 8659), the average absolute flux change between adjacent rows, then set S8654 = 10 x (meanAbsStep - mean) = -58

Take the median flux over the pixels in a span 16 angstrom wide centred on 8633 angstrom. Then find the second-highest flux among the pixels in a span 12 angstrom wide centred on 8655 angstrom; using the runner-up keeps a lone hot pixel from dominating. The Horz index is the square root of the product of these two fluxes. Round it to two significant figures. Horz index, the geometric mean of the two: 8.7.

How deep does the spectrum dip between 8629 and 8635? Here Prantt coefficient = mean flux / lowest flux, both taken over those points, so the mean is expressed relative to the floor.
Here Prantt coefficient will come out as 1.044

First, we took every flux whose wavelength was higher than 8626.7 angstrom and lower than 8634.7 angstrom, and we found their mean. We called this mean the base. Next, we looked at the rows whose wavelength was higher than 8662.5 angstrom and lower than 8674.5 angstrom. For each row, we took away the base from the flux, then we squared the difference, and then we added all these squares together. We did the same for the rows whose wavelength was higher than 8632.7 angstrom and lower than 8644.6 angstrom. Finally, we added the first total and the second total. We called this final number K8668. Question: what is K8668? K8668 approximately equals 26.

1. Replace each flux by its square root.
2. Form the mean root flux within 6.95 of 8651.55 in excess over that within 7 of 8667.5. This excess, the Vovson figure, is 0.27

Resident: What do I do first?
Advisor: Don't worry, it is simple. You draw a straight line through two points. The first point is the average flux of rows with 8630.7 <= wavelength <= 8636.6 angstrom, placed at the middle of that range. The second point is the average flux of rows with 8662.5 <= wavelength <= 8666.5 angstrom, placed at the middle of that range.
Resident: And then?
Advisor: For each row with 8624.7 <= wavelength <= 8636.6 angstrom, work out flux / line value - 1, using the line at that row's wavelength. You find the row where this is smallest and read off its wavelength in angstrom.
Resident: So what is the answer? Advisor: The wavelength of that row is 8625.71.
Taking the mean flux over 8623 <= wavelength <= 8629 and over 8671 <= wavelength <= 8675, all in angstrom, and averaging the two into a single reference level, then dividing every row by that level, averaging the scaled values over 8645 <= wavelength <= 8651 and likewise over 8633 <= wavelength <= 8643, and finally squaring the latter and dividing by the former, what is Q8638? 1.13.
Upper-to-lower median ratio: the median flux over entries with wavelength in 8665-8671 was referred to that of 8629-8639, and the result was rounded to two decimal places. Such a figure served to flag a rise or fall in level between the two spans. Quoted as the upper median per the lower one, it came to 0.77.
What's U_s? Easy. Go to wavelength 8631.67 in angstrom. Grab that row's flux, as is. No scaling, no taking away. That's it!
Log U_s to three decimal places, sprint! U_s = 9.367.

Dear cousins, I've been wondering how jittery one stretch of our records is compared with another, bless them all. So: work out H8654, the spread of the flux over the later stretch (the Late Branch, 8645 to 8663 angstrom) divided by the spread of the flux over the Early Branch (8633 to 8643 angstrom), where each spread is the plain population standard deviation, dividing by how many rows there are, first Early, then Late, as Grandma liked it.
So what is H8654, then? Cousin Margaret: 4.0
